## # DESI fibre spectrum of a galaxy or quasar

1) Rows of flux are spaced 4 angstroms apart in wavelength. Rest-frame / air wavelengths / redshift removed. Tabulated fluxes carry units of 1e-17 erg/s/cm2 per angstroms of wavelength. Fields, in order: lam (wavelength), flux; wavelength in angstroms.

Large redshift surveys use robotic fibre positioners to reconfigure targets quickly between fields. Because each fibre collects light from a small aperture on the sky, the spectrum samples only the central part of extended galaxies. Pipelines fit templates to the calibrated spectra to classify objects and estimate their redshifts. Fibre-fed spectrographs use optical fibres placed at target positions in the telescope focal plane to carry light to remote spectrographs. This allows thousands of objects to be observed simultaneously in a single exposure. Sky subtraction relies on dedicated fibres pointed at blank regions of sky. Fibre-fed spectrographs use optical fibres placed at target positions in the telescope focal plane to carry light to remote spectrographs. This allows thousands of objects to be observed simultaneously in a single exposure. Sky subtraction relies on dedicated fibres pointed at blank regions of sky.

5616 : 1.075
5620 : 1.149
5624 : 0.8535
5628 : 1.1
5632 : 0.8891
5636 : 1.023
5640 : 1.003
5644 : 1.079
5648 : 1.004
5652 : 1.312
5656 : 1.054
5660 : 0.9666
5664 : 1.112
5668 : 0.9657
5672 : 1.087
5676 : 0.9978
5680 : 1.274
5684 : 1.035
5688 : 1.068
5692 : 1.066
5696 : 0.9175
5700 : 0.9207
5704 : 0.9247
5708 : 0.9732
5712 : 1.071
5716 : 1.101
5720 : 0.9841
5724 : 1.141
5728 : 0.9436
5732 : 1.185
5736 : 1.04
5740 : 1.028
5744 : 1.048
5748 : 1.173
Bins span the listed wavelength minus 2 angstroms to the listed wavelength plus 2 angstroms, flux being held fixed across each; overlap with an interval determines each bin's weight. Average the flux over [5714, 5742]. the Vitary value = 1.060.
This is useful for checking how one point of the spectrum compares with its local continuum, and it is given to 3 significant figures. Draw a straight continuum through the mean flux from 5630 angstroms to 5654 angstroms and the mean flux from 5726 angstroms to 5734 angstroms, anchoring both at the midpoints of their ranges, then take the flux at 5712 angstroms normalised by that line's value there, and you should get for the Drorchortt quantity 1.01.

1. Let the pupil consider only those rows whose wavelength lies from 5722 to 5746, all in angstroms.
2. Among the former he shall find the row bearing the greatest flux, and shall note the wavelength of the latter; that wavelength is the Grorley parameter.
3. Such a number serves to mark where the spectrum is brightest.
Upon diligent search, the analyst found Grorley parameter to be 5732 angstroms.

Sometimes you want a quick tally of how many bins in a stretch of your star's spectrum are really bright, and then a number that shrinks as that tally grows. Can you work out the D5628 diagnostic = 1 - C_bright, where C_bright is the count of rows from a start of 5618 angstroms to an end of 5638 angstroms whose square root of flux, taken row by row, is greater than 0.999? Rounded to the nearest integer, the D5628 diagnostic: -2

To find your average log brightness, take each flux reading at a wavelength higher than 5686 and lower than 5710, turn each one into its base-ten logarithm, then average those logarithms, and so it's -0.010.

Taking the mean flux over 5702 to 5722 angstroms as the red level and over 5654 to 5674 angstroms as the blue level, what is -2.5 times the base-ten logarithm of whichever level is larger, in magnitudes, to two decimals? -0.04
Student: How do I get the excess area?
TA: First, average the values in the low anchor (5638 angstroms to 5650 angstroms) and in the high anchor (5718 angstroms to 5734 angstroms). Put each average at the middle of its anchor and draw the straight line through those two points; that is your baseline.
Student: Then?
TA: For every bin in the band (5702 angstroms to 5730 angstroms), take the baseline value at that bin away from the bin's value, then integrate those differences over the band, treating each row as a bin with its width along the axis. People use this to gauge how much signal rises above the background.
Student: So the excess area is -1.1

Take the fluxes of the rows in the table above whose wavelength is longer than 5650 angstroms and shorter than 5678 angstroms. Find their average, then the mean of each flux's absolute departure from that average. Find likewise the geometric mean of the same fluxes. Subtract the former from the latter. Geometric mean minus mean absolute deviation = 0.98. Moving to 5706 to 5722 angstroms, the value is 0.98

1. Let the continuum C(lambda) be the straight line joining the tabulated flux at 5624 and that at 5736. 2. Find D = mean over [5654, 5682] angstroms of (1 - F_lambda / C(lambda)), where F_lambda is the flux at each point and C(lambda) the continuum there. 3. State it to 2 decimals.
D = -0.15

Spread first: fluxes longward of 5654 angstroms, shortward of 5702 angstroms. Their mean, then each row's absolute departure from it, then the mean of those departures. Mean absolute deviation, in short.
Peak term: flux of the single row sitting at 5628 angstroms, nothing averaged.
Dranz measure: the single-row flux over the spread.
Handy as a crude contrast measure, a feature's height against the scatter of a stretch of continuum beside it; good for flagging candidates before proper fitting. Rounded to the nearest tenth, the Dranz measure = 15.4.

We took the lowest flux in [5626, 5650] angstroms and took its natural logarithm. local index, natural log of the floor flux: -0.12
